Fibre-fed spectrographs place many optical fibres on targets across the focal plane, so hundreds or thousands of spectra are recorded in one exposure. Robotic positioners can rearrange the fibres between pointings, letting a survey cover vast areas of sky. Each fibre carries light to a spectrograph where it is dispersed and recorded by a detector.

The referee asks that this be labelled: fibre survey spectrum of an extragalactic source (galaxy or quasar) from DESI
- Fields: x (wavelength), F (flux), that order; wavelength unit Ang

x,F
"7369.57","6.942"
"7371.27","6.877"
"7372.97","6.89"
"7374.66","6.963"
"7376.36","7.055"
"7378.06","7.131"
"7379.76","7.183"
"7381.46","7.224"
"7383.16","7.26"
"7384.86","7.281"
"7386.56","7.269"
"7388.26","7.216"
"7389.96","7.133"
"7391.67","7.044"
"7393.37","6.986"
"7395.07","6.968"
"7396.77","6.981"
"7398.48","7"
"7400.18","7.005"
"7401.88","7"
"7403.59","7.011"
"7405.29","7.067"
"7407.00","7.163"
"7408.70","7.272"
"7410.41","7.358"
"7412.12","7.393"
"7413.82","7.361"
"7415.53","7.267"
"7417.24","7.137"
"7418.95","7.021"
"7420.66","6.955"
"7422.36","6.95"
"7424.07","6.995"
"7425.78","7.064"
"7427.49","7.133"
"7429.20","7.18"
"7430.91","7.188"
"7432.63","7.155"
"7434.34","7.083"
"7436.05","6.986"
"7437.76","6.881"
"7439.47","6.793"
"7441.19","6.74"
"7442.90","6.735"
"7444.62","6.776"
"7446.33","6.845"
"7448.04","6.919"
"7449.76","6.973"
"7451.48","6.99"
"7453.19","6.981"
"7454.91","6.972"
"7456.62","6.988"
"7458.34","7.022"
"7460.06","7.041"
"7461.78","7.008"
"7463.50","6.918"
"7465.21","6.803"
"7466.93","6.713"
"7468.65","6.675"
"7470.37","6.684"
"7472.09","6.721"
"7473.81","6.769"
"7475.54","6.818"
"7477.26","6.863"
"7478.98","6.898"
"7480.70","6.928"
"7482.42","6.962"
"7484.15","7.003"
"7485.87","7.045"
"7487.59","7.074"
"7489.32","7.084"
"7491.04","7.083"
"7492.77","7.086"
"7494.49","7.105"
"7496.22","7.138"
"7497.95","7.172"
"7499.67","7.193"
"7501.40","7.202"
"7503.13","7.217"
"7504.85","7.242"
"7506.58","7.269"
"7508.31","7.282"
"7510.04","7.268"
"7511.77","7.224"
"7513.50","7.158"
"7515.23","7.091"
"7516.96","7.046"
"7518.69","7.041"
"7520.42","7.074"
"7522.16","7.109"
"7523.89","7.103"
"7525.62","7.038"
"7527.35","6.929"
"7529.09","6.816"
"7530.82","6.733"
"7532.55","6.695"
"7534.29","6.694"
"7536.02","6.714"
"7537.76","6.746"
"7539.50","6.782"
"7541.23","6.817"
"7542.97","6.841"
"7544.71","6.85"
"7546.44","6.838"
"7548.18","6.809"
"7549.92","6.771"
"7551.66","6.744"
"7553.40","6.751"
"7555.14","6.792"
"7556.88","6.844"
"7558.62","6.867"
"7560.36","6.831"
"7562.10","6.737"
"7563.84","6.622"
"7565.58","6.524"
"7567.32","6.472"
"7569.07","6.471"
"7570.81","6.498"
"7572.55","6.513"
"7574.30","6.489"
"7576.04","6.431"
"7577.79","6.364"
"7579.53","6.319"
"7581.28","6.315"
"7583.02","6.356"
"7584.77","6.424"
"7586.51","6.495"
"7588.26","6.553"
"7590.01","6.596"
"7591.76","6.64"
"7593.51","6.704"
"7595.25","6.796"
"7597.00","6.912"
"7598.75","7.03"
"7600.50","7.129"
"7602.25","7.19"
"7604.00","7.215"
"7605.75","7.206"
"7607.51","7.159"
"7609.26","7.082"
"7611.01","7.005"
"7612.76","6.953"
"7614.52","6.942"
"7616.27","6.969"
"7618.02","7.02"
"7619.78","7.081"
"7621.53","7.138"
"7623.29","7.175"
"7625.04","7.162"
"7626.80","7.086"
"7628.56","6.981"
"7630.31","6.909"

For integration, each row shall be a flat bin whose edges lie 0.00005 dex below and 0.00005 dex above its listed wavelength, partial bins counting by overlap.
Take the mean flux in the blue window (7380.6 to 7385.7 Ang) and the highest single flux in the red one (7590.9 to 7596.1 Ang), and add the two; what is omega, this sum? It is 14.05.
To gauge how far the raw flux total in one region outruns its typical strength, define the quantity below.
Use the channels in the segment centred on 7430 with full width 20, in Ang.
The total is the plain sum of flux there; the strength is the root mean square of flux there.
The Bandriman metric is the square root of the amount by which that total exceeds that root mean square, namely 8.79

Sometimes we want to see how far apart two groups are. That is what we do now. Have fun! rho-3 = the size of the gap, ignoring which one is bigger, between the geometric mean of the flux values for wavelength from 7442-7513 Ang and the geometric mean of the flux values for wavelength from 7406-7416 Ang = 0.31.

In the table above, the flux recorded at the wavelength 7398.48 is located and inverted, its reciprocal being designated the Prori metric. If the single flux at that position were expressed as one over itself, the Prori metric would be 0.143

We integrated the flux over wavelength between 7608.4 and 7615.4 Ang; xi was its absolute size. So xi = 49.0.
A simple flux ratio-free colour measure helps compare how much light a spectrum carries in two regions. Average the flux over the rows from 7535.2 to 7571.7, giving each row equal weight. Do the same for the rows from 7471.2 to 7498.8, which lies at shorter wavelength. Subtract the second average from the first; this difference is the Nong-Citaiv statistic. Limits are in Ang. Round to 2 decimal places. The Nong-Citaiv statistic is -0.25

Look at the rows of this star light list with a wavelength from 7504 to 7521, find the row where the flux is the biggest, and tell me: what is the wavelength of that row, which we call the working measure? 7508.31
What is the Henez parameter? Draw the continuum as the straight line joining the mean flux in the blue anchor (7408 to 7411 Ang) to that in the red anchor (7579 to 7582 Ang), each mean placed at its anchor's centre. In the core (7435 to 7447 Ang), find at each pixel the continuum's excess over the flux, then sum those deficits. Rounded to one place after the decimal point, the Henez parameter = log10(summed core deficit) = 0.3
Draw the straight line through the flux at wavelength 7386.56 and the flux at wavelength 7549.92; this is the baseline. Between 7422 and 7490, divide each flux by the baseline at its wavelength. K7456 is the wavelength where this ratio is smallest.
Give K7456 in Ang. 7442.90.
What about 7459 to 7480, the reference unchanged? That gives 7468.65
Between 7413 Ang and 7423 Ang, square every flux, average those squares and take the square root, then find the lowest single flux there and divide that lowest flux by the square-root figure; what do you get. 0.977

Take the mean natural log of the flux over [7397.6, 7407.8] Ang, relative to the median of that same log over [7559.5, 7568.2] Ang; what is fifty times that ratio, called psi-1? 51.6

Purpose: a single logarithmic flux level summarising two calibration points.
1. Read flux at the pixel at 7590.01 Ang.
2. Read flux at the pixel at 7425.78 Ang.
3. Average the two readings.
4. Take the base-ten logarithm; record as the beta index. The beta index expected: 0.834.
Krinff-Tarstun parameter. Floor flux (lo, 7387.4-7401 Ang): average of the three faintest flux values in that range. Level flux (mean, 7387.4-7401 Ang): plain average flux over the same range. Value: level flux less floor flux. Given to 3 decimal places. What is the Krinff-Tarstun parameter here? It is 0.063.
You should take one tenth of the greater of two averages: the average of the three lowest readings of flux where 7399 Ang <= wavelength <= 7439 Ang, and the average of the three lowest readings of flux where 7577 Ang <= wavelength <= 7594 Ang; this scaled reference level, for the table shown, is 0.693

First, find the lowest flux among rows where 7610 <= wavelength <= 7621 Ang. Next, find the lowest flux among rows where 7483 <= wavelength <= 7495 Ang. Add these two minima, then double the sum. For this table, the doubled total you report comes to 27.9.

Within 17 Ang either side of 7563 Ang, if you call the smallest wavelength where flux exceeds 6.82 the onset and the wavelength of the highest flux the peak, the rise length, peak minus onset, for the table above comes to 12.2 Ang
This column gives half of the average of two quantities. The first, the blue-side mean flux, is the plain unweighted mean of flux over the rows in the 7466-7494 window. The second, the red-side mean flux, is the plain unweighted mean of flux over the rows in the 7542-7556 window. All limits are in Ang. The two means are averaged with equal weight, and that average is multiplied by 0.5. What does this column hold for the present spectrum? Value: 3.42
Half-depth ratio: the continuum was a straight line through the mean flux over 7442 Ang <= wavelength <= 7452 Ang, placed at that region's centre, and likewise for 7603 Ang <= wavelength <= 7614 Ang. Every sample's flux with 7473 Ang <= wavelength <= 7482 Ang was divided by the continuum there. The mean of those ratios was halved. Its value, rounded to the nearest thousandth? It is 0.496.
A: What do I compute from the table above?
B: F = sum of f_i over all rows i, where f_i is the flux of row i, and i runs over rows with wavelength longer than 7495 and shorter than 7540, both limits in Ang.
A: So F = 183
